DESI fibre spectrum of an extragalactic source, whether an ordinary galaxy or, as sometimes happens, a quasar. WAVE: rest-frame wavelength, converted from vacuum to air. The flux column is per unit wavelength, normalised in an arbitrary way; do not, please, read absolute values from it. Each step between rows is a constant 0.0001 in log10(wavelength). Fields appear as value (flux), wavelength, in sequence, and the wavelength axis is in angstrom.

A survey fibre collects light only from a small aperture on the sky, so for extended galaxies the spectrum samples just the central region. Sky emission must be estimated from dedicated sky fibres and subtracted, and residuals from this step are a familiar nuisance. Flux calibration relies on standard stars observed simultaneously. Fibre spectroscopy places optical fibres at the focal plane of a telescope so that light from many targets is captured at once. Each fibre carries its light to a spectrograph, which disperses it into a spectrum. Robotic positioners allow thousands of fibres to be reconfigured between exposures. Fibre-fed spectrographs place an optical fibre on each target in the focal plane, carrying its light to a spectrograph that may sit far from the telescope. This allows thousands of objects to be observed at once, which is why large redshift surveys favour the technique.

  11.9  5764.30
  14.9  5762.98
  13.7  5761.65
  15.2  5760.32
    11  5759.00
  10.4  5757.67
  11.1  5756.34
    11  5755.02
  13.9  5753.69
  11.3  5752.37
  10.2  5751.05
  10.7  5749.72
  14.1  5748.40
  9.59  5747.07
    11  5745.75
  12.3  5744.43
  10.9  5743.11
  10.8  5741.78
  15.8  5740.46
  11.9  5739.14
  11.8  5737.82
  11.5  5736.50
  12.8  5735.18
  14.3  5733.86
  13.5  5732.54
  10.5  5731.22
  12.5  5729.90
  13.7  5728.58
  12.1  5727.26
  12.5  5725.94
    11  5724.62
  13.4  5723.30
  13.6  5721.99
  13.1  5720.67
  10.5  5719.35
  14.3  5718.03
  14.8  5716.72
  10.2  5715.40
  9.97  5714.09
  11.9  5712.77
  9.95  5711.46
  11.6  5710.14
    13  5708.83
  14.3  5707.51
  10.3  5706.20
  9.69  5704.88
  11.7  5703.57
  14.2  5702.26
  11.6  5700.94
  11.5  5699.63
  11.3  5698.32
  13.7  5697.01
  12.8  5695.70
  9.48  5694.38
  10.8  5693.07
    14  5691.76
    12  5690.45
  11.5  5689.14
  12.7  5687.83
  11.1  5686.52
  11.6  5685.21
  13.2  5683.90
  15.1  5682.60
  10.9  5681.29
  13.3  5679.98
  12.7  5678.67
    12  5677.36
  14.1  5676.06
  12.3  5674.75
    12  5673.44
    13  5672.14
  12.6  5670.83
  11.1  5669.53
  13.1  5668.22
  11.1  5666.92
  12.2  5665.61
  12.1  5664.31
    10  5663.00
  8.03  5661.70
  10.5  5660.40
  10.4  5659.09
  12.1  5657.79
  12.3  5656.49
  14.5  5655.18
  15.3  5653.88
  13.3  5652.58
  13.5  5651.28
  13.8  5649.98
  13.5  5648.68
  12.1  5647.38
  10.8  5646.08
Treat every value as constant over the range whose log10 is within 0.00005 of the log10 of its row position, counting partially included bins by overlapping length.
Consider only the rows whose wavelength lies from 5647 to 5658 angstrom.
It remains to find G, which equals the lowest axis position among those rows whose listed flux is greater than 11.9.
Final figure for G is 5647.38 angstrom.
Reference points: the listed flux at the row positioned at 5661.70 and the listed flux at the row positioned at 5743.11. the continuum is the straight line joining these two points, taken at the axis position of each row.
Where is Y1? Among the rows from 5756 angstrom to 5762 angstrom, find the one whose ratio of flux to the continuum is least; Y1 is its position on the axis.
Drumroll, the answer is 5757.67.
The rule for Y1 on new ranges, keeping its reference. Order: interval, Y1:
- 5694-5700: 5694.38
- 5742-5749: 5747.07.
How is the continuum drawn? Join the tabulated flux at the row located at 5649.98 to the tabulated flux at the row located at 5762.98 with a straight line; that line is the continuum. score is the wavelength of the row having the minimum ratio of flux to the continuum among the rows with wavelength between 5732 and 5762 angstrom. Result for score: 5747.07 angstrom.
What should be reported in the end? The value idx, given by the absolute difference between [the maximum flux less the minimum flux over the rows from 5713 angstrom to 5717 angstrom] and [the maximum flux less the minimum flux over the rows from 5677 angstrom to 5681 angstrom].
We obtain 3.5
